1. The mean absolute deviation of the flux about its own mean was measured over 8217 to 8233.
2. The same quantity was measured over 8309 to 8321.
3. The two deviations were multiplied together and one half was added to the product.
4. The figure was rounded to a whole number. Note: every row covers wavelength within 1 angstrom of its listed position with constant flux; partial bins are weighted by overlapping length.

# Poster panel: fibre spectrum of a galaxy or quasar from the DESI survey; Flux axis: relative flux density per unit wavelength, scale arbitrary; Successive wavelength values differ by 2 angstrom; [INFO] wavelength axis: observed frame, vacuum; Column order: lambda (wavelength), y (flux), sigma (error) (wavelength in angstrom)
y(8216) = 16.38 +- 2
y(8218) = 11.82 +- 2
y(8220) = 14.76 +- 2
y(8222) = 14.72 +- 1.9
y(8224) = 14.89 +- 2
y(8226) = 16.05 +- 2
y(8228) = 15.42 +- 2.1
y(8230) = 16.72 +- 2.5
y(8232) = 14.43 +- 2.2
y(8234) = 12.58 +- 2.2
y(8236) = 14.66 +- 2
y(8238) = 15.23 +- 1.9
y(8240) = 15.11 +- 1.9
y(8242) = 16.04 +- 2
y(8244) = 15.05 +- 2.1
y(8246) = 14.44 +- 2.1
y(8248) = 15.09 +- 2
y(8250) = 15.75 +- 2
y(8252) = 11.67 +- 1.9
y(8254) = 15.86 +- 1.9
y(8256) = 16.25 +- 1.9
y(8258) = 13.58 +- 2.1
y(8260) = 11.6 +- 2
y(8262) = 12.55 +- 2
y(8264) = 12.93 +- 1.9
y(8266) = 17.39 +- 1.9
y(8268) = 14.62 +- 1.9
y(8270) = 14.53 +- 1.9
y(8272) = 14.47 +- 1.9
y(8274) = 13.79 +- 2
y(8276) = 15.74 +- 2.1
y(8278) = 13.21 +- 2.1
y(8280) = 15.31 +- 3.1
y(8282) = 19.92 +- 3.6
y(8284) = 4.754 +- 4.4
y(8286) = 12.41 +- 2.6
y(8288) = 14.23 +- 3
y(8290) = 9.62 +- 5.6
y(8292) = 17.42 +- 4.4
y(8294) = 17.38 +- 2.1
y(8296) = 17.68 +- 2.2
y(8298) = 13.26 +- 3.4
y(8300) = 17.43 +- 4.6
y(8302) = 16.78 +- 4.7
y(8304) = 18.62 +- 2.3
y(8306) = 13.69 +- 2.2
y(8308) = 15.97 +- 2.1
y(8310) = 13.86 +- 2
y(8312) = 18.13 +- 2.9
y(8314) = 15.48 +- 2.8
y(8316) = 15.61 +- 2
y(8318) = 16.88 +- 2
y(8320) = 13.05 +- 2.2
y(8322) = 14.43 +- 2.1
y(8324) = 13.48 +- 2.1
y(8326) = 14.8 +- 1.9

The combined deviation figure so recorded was 2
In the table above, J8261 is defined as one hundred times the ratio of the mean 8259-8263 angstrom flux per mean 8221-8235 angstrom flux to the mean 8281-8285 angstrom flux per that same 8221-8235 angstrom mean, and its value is 98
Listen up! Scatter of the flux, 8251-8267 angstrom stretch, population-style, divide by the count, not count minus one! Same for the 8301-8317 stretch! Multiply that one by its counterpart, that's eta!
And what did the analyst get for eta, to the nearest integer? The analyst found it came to 3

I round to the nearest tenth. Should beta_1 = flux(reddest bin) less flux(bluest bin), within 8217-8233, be 2.6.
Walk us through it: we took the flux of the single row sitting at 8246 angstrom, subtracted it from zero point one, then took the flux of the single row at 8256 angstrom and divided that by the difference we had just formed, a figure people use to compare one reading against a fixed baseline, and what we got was -1.13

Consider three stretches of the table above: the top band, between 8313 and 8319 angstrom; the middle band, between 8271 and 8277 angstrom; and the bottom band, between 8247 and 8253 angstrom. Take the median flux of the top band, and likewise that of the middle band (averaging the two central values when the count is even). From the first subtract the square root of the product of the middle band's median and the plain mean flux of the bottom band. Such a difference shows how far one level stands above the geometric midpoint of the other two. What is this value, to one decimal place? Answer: 1.3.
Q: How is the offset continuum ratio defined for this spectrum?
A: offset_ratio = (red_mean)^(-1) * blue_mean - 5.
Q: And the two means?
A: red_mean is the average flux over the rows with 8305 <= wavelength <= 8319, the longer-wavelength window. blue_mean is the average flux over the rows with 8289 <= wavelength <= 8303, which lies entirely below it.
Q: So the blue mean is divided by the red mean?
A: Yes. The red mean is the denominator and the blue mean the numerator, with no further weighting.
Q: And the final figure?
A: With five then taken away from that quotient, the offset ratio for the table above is -4.00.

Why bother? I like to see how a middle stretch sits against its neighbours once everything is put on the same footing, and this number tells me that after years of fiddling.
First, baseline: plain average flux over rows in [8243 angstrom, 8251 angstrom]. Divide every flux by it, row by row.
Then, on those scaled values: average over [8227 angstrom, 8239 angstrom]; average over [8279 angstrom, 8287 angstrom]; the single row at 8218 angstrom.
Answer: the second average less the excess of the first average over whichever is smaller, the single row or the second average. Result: 0.67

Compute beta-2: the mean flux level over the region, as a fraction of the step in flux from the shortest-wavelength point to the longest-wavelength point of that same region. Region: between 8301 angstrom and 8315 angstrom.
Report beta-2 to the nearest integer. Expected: -12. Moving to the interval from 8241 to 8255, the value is -82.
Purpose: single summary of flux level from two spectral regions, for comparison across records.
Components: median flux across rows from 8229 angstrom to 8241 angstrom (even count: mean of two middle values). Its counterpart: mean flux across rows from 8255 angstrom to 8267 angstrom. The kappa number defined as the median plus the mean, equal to 28.9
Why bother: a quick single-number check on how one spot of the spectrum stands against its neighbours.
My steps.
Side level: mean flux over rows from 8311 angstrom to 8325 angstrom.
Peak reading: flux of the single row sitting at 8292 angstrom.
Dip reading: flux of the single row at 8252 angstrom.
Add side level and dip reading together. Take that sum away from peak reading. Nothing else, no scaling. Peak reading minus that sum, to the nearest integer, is -10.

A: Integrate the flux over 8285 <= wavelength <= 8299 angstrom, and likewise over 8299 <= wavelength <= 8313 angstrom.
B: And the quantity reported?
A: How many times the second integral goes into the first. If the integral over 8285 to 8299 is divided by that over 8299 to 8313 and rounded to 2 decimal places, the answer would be 0.89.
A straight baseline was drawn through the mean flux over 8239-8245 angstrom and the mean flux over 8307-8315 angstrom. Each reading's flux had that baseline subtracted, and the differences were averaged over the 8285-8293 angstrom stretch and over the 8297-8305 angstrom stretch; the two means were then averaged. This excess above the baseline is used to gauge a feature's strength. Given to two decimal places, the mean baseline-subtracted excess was -0.78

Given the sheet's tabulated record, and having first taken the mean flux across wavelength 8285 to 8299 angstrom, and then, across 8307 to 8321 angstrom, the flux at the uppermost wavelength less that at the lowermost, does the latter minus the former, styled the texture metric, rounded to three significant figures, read -17.5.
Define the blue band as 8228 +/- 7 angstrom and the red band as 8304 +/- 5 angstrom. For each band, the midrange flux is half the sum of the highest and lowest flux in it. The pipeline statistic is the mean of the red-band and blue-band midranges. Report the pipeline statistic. 15.4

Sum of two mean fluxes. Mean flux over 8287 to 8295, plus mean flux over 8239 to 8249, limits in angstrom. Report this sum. 29.8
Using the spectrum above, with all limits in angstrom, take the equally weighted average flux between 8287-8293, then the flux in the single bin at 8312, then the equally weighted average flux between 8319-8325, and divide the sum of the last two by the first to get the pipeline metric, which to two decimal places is 2.31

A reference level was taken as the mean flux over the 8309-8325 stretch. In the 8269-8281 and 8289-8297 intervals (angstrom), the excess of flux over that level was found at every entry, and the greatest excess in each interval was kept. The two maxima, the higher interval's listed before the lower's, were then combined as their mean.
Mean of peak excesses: 1.6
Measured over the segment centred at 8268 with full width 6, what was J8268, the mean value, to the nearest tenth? 15.5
